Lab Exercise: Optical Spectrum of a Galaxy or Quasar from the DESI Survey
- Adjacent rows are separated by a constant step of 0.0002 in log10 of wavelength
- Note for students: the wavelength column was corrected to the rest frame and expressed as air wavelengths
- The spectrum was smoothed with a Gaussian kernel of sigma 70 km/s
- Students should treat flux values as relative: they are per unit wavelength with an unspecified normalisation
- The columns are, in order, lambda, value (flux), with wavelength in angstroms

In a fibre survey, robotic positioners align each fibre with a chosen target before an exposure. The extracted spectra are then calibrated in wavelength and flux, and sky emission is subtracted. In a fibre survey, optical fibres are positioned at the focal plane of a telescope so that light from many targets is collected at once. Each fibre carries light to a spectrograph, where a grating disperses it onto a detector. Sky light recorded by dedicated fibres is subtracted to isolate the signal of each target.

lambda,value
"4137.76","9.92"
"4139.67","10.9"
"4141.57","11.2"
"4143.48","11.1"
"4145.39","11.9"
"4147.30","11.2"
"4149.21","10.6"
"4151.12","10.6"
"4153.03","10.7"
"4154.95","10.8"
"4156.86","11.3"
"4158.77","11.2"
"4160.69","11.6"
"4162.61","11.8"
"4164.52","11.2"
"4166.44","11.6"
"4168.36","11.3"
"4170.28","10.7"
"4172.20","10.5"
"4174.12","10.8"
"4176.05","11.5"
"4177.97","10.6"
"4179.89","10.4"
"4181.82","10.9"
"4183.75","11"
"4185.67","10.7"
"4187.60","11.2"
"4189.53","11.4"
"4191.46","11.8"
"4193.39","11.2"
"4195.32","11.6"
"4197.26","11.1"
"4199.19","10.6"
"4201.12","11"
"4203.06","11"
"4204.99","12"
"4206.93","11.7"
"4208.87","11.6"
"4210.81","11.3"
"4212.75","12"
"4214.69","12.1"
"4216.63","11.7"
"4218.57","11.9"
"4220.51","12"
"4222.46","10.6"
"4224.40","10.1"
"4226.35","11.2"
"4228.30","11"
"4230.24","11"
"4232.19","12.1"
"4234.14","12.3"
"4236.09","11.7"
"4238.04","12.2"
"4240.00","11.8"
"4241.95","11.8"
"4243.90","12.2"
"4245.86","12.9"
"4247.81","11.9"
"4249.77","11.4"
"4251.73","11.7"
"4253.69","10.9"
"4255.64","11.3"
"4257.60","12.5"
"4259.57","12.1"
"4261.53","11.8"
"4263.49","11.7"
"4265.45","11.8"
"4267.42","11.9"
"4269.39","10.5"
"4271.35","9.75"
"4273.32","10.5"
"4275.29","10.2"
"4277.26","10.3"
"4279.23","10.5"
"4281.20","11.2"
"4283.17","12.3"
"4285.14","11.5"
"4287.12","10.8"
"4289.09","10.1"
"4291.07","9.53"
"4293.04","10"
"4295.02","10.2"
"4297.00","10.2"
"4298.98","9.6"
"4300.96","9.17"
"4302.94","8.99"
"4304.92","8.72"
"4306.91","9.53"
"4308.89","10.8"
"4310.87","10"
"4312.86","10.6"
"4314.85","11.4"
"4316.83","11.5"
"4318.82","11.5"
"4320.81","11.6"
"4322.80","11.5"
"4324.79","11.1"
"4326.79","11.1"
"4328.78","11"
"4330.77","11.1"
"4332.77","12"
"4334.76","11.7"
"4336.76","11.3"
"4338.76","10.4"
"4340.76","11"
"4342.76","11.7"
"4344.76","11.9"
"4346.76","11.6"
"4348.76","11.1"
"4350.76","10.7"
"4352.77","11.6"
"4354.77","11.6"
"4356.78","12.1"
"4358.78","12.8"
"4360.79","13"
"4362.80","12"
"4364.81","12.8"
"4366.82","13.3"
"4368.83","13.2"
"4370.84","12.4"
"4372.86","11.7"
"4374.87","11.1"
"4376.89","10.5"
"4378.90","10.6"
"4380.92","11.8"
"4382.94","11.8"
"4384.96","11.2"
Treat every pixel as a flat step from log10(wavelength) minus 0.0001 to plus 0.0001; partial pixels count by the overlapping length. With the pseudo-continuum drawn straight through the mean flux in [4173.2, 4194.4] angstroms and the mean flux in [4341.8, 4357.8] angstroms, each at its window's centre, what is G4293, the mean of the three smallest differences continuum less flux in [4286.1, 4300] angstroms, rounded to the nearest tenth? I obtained 1.0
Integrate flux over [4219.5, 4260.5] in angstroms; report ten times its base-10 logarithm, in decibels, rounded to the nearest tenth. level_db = 26.8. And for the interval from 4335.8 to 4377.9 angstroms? 27.0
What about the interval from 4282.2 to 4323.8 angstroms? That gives 26.4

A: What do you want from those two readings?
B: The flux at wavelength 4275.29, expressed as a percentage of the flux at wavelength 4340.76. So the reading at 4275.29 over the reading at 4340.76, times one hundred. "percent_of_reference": 93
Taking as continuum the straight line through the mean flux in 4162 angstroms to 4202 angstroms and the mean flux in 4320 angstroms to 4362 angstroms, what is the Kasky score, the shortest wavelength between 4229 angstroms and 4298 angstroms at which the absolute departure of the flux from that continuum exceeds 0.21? 4230.24 angstroms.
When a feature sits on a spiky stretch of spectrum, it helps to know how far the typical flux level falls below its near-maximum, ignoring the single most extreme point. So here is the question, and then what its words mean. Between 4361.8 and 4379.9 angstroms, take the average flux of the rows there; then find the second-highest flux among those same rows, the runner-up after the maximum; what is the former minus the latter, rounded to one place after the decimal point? -1.2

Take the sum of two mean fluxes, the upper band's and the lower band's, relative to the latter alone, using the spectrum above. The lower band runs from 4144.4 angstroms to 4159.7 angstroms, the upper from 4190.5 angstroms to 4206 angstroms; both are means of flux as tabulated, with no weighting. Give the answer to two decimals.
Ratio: 2.02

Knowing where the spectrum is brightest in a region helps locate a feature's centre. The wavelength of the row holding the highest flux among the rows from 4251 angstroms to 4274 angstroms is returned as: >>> 4257.60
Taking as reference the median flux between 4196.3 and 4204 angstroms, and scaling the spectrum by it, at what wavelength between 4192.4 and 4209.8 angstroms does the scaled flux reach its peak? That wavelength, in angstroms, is 4204.99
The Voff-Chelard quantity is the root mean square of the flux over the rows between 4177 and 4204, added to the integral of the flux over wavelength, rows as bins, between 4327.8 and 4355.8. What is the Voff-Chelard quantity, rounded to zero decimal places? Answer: 328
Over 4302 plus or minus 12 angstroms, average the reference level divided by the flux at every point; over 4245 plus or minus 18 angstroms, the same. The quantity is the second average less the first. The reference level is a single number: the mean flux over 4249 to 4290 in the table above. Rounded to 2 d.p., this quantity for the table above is -0.20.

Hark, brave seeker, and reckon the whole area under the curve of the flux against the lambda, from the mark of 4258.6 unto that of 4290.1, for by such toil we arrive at 348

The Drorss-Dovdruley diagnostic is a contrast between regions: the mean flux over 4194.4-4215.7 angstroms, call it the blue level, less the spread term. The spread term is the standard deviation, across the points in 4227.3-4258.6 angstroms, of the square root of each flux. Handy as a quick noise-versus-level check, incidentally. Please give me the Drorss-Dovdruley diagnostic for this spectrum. 11.4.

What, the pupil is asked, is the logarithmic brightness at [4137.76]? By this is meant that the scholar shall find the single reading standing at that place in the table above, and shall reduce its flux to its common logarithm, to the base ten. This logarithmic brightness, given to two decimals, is 1.00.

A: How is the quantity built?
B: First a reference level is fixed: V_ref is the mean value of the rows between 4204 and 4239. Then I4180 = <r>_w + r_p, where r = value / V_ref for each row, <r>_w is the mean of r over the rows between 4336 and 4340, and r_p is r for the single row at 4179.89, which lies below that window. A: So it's 1.83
